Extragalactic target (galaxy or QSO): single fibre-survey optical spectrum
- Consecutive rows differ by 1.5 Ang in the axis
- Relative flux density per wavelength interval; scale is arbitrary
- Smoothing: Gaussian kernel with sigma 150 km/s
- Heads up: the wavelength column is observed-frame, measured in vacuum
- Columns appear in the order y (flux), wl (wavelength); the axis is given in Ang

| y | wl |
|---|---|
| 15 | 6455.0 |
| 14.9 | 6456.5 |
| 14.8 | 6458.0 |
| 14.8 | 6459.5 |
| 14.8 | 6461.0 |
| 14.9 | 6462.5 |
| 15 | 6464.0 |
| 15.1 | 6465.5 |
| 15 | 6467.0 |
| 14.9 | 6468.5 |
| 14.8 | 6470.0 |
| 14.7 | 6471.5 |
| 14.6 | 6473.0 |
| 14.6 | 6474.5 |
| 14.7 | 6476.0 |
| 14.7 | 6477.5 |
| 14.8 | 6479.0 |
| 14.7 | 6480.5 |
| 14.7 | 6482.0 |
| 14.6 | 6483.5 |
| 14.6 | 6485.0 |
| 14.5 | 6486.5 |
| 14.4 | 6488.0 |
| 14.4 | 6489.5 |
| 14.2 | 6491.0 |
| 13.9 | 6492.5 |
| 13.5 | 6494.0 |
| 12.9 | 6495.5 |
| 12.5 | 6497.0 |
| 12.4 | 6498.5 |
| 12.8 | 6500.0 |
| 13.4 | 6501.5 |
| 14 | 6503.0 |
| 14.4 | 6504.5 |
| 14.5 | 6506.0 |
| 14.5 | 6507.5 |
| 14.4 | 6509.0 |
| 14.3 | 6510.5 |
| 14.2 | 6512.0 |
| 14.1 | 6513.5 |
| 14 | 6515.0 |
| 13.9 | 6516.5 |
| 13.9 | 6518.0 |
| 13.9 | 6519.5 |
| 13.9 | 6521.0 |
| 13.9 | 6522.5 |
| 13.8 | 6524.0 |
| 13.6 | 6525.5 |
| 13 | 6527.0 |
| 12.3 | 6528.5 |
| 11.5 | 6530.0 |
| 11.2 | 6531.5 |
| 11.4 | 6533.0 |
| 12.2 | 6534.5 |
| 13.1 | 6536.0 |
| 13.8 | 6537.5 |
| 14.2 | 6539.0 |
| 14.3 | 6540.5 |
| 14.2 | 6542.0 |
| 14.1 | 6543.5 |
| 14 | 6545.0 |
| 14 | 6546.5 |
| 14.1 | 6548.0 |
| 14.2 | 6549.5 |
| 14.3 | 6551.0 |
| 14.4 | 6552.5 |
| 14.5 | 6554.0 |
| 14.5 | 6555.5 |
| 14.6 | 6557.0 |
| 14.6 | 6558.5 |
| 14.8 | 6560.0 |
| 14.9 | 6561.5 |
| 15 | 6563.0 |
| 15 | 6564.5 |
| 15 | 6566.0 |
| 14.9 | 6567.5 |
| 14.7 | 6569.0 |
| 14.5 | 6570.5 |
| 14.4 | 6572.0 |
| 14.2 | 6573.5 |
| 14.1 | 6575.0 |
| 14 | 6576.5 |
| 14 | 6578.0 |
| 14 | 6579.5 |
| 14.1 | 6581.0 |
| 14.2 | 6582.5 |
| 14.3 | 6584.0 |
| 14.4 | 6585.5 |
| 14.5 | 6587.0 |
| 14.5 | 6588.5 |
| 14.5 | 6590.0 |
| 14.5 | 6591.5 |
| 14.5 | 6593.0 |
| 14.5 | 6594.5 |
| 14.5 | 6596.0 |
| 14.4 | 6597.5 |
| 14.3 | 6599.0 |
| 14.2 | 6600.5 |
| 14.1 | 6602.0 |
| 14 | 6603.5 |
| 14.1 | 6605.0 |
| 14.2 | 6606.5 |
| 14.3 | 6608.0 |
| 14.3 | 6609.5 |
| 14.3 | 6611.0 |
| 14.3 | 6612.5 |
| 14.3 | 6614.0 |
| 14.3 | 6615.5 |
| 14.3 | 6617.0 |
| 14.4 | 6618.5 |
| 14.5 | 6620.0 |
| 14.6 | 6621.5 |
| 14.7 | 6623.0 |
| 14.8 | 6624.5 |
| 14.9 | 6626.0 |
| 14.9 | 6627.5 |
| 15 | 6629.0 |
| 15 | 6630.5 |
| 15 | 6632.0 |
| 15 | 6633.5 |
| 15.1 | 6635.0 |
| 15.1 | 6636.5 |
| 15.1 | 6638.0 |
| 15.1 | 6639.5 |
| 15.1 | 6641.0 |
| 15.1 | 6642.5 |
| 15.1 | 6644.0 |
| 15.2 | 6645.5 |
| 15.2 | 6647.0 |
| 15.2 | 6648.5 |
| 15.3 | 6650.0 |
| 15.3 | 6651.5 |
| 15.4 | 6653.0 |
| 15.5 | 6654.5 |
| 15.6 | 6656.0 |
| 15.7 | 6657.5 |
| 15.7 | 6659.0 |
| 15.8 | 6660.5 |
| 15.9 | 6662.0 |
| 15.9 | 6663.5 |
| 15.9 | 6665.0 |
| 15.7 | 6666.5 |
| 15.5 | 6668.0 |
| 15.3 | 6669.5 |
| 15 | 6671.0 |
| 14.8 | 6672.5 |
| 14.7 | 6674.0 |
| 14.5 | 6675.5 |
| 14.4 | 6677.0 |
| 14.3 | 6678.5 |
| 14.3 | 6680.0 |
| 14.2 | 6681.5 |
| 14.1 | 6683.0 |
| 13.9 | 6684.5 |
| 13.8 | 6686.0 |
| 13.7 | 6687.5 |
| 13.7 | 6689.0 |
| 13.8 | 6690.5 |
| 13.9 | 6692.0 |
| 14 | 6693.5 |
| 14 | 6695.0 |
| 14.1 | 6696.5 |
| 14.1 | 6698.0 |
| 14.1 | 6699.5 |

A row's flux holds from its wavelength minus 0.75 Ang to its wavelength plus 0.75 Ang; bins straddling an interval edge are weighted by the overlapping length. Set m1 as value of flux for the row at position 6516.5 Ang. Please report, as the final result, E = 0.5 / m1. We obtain 0.0360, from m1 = 13.9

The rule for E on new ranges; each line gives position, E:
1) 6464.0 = 0.0333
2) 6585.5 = 0.0347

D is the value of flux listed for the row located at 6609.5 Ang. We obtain 14.3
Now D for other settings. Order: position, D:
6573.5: 14.2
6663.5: 15.9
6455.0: 15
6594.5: 14.5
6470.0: 14.8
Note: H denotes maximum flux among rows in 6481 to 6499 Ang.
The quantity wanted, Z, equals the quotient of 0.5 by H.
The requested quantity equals 0.0340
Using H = 14.7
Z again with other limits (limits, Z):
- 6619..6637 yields 0.0331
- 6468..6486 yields 0.0336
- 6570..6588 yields 0.0345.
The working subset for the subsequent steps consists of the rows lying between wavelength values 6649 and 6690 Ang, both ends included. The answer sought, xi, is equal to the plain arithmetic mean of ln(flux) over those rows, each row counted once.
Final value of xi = 2.70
